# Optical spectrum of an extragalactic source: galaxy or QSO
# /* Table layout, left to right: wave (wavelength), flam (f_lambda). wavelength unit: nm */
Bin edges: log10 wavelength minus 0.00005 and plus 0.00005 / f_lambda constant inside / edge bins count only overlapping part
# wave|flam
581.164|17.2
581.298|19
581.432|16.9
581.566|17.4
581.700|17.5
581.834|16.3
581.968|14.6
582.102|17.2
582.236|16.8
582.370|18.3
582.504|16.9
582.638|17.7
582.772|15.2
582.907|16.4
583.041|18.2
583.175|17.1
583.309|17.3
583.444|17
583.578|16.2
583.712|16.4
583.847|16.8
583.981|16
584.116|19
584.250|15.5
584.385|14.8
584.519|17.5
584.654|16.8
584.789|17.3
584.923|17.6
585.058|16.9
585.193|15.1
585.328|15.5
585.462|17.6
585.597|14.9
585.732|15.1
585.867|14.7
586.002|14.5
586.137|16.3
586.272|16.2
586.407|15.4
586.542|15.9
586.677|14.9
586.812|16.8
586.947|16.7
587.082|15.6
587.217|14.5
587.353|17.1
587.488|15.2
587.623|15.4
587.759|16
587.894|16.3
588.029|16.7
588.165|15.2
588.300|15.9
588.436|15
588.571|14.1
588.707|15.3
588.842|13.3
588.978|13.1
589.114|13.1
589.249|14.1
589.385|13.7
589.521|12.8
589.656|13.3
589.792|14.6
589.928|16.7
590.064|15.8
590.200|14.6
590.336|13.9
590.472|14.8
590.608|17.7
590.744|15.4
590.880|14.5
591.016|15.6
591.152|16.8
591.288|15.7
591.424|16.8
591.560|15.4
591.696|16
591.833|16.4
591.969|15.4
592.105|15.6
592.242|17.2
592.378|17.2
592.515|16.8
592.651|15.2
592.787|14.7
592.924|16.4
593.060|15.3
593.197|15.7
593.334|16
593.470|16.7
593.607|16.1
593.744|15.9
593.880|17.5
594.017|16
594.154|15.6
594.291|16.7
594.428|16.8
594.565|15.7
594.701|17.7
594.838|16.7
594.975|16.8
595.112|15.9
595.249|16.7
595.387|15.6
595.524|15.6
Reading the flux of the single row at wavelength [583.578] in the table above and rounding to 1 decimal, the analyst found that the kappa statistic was 16.2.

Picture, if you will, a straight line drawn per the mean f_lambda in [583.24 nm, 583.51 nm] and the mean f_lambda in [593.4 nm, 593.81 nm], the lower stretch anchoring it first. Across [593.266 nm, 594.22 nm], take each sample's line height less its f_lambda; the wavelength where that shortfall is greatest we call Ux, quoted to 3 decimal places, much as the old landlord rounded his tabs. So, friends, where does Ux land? 594.154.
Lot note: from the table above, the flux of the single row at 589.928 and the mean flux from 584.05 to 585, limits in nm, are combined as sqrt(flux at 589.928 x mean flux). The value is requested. 16.8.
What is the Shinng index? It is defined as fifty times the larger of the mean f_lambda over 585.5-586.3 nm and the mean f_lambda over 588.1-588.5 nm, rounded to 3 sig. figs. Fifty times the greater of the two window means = 768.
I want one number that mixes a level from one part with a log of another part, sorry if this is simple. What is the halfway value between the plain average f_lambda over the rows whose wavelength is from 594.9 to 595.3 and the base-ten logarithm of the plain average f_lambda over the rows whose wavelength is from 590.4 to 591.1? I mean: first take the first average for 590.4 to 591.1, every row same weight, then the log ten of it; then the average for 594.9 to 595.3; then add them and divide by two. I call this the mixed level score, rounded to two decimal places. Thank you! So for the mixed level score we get 8.83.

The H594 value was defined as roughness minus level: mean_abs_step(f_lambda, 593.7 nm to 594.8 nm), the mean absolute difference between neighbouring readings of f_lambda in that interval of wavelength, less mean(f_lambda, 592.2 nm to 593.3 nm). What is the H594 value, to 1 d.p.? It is -14.9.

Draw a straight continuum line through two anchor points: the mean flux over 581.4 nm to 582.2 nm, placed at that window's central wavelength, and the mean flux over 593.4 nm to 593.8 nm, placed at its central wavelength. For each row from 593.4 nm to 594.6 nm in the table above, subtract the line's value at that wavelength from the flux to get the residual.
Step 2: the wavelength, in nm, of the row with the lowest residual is 594.154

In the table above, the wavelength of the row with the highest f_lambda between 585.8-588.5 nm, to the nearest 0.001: 587.353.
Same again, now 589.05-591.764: 590.608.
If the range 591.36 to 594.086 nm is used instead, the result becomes 593.880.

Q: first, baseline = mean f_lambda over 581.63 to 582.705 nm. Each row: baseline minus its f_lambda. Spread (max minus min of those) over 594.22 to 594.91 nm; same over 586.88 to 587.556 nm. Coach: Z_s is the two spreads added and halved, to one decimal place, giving 2.3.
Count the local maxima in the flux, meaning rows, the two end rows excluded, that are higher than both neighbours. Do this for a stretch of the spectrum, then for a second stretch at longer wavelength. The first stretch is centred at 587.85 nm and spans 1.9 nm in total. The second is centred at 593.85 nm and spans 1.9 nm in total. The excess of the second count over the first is 0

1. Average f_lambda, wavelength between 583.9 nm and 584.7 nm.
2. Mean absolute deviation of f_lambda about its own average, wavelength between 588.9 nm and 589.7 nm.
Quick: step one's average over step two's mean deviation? 45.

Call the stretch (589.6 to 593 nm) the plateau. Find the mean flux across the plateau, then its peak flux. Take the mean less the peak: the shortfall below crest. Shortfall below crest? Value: -2.0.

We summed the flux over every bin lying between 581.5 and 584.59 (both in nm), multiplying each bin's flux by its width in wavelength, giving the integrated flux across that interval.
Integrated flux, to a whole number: 52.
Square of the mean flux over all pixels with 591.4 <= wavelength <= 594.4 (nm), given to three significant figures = 260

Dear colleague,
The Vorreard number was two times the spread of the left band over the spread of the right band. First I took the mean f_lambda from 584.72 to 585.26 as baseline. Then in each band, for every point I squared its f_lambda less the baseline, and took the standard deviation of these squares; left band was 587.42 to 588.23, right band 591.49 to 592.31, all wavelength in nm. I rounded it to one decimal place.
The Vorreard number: 2.9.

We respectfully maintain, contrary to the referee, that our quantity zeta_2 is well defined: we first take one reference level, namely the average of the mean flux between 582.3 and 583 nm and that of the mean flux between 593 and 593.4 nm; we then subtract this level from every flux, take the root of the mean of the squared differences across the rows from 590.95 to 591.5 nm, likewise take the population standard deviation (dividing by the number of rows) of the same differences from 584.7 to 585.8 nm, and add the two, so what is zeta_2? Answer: 1.7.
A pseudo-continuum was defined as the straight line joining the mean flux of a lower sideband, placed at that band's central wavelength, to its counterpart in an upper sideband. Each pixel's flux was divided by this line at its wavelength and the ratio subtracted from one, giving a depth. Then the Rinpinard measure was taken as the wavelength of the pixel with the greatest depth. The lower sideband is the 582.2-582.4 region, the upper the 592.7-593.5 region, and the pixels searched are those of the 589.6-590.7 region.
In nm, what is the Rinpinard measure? 589.656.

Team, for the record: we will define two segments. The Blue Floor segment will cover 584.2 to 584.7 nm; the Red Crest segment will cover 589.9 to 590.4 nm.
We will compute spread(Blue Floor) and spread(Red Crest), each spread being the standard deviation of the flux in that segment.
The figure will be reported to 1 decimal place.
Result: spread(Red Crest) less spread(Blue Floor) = 0.0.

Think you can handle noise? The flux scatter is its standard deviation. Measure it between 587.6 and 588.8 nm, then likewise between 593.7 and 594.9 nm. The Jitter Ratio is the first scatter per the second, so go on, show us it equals 1.0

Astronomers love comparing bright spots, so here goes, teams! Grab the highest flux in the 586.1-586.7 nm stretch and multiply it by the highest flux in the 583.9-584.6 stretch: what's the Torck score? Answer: 310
